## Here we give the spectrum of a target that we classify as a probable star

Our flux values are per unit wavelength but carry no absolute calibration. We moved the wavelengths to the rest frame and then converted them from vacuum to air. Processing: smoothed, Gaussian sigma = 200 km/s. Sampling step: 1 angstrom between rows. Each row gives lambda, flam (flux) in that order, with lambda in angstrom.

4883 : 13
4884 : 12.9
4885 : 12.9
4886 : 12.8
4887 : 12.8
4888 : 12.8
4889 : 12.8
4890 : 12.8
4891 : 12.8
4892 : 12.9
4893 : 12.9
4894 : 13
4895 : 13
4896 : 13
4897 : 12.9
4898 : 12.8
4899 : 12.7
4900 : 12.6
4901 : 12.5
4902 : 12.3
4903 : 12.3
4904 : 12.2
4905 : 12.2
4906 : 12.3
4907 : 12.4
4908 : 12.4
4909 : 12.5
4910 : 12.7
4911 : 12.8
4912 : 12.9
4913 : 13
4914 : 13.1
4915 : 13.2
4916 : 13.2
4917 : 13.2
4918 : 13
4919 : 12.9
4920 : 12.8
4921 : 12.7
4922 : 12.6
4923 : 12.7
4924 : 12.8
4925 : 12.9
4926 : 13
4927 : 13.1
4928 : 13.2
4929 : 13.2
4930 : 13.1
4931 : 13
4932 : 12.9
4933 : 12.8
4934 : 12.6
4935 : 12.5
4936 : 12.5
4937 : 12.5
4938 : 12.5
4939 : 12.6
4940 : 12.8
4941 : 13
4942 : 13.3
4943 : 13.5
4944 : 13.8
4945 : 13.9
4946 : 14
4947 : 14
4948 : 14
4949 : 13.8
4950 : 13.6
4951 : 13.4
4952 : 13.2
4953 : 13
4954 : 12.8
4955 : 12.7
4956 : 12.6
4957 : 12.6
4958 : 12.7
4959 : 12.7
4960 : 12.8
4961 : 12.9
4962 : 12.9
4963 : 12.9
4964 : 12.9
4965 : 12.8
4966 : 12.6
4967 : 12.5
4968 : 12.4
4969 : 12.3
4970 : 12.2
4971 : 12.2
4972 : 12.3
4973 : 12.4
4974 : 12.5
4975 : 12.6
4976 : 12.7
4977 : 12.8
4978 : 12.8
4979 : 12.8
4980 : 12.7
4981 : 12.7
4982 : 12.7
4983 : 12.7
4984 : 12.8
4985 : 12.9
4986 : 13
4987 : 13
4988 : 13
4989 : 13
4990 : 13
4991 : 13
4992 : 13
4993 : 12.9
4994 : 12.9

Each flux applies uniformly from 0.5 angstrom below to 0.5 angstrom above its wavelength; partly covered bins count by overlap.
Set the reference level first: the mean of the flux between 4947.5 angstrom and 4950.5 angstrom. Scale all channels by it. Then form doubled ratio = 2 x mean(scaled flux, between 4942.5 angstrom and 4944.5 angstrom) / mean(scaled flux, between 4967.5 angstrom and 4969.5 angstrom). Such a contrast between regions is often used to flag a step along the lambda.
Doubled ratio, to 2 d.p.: 2.21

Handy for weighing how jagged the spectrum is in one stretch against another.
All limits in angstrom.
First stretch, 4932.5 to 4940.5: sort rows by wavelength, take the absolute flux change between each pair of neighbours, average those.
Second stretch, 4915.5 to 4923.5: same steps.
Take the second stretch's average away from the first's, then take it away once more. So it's -0.114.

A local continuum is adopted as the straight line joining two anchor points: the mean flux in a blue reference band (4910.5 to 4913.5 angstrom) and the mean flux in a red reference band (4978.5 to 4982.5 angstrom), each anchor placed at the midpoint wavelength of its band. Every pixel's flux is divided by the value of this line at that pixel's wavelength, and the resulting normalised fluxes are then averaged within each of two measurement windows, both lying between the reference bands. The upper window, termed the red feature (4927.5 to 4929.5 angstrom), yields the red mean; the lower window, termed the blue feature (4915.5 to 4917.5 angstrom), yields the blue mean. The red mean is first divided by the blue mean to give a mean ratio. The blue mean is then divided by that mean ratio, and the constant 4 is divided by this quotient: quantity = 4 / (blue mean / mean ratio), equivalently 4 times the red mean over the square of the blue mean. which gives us 3.91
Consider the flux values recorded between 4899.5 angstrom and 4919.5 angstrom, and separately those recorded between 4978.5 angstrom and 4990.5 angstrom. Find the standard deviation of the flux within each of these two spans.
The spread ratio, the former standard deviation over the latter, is 2.6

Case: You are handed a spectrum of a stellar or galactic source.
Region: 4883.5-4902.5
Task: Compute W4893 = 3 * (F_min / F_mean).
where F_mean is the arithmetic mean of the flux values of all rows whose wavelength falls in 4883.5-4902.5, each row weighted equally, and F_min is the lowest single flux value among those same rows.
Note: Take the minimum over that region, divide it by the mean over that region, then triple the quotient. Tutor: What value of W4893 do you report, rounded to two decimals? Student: 2.88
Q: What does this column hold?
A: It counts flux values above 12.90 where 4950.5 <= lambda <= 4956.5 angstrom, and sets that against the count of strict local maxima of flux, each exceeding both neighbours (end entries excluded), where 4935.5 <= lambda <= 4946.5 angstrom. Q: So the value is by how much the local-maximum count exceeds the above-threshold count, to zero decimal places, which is -3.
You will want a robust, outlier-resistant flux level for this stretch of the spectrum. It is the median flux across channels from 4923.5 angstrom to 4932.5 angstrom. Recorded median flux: 13.0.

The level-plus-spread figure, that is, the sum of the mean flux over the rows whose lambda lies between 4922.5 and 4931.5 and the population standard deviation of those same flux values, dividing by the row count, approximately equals 13.2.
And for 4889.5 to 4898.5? 13.0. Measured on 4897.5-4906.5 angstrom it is 12.6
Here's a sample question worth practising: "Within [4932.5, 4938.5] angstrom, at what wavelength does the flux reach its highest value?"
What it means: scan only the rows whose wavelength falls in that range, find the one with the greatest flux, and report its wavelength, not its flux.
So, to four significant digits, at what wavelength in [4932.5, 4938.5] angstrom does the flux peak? 4933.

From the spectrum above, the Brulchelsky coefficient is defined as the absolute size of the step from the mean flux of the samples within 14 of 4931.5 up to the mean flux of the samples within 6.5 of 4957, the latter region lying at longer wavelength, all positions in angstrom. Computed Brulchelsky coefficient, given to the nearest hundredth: 0.07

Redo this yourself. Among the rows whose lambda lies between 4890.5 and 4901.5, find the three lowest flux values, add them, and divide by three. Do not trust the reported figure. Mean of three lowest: 12.6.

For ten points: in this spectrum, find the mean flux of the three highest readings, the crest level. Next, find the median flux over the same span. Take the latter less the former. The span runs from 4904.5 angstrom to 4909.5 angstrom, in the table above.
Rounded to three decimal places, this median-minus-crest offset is -0.033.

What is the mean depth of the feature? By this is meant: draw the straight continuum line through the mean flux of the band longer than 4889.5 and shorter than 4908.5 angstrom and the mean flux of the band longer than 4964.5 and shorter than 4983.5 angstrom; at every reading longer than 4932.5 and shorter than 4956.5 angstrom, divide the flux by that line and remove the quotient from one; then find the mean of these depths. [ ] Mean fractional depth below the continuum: -0.044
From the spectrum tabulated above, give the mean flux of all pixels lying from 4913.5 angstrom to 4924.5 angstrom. 12.9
